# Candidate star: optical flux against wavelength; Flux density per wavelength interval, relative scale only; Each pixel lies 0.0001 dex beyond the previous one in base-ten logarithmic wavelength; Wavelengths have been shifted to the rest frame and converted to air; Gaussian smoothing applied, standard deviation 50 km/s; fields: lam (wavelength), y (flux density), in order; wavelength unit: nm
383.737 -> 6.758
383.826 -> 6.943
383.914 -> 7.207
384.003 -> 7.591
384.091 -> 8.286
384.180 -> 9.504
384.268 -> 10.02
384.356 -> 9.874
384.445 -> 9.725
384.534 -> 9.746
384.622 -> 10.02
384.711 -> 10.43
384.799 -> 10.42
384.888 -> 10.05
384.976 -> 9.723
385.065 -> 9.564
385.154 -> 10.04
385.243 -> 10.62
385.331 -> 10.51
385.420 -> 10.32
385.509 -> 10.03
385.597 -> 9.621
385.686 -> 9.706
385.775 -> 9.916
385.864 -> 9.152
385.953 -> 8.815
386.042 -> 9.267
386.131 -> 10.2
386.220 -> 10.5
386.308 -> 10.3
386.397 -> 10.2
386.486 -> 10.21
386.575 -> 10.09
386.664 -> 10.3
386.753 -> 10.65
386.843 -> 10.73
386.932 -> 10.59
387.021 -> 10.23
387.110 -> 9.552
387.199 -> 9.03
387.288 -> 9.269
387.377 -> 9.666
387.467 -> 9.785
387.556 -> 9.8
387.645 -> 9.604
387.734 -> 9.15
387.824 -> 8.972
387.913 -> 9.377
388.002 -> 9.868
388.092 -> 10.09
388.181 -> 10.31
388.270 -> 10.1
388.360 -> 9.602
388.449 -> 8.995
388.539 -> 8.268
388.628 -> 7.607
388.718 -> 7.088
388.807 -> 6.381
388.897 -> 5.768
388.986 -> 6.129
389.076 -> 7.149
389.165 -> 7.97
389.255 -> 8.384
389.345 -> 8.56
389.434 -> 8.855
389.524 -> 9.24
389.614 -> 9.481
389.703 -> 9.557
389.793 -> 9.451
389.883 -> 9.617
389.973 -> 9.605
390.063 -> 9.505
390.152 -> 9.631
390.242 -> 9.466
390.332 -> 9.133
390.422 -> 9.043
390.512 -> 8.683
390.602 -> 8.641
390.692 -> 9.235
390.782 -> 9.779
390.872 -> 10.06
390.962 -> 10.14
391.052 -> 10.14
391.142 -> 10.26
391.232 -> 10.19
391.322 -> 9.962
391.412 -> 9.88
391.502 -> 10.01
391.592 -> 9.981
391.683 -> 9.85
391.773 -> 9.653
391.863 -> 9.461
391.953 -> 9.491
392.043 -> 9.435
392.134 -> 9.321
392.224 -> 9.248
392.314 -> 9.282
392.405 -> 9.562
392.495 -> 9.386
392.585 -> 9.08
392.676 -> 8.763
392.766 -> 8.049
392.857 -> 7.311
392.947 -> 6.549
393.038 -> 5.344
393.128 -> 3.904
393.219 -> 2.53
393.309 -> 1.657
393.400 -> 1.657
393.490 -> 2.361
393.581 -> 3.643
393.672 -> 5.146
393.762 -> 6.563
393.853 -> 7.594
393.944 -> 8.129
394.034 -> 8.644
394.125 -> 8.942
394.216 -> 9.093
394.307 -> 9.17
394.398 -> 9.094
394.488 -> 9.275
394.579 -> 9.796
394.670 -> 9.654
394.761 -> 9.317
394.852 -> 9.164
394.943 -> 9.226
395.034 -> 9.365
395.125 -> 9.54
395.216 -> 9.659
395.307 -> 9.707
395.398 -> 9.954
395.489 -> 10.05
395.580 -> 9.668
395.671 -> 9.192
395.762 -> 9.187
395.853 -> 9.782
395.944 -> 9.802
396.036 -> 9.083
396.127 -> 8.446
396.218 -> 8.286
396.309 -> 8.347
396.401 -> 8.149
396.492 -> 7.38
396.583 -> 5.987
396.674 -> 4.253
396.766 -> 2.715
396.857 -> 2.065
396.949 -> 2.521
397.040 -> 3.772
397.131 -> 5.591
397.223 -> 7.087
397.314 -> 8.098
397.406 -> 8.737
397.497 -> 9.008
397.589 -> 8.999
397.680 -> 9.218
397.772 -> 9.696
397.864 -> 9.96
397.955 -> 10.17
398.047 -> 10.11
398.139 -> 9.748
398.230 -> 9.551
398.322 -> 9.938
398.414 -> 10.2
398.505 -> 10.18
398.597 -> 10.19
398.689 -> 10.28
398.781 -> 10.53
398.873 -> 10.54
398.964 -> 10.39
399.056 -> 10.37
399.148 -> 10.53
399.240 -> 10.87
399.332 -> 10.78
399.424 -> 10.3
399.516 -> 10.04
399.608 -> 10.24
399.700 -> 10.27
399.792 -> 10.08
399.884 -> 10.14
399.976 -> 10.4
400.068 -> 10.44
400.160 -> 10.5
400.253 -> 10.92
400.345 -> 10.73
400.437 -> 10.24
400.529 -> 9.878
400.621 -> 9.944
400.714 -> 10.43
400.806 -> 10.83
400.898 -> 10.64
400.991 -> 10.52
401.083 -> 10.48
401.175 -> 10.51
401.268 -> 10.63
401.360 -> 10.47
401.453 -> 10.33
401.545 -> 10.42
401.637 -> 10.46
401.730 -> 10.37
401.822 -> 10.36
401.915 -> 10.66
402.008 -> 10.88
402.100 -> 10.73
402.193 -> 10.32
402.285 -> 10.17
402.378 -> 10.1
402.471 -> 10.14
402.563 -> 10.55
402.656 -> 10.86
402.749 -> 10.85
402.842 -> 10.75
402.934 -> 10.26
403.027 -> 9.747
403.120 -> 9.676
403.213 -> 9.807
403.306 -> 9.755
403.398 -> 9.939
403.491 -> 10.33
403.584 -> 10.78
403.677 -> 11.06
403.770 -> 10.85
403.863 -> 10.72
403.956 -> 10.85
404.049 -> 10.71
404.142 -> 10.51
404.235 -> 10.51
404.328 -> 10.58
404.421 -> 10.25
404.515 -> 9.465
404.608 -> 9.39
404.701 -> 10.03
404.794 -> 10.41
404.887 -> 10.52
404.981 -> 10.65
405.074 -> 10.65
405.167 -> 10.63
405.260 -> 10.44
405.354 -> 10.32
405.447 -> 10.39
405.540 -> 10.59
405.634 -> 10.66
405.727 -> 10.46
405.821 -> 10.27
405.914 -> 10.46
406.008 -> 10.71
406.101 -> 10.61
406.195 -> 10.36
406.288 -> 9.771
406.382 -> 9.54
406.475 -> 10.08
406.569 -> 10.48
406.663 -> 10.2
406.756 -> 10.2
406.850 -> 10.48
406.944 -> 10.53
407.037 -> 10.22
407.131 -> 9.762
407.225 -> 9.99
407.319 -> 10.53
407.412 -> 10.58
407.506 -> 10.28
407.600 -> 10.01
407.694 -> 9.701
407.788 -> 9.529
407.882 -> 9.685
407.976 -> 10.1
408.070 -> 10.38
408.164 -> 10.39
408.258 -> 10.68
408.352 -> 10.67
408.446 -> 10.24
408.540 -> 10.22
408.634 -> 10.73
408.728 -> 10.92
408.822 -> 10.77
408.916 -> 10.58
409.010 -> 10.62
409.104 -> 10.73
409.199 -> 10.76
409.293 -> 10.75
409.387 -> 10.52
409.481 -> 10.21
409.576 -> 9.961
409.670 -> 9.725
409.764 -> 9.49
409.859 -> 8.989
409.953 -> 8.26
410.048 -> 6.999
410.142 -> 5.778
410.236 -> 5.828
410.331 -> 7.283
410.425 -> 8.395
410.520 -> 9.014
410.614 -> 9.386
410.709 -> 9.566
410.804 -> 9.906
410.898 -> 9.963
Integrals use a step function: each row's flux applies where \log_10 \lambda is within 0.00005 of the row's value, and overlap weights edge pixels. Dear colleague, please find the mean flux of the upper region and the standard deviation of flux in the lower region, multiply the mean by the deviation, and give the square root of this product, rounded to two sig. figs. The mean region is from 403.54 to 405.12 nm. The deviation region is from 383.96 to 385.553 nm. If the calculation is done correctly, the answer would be 2.8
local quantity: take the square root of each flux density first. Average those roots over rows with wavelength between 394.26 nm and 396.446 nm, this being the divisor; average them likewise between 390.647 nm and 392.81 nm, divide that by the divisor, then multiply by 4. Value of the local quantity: 4.07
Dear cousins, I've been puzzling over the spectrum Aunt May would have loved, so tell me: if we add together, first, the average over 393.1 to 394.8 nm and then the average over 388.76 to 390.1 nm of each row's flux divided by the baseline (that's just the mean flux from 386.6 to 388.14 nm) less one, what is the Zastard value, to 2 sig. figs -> -0.47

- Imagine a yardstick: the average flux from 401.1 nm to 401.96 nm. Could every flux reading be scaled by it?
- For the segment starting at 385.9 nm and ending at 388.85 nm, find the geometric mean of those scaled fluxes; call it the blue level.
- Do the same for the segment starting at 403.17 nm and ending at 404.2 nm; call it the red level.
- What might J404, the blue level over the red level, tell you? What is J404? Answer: 0.90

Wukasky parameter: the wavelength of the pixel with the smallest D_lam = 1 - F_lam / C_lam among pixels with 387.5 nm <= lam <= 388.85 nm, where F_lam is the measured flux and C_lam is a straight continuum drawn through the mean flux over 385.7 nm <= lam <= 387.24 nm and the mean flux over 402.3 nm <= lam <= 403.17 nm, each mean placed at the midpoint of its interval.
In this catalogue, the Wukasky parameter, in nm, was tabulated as 388.181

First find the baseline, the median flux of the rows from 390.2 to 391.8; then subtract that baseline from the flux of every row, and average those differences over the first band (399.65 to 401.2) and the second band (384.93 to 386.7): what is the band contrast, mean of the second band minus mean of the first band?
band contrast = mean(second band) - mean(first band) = -0.5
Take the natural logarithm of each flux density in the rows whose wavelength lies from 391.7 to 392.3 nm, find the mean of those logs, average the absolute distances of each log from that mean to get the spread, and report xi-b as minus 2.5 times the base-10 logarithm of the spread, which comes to 4.9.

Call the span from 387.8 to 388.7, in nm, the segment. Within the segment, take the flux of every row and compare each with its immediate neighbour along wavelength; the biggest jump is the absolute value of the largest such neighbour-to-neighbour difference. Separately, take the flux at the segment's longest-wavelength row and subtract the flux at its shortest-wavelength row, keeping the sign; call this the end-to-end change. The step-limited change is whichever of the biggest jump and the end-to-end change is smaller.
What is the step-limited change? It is -1.4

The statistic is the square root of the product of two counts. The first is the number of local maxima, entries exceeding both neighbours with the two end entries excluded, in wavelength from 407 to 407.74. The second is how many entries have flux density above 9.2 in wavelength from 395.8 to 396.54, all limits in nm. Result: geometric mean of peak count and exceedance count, 1.4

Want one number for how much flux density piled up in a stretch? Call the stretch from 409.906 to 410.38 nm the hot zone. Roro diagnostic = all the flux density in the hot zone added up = 34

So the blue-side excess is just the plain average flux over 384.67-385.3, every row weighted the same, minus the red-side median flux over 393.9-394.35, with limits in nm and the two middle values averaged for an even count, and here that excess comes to 1.2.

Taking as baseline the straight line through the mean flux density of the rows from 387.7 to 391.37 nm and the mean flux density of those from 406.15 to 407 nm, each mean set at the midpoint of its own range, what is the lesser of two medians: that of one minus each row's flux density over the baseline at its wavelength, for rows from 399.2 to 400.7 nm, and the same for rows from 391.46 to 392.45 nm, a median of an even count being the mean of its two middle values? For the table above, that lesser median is -0.060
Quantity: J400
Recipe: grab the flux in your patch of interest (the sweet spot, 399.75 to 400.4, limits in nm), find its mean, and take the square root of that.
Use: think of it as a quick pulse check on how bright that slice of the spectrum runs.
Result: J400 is 3.23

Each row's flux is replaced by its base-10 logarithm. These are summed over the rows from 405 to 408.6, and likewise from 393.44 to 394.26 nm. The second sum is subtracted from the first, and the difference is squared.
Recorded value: 983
